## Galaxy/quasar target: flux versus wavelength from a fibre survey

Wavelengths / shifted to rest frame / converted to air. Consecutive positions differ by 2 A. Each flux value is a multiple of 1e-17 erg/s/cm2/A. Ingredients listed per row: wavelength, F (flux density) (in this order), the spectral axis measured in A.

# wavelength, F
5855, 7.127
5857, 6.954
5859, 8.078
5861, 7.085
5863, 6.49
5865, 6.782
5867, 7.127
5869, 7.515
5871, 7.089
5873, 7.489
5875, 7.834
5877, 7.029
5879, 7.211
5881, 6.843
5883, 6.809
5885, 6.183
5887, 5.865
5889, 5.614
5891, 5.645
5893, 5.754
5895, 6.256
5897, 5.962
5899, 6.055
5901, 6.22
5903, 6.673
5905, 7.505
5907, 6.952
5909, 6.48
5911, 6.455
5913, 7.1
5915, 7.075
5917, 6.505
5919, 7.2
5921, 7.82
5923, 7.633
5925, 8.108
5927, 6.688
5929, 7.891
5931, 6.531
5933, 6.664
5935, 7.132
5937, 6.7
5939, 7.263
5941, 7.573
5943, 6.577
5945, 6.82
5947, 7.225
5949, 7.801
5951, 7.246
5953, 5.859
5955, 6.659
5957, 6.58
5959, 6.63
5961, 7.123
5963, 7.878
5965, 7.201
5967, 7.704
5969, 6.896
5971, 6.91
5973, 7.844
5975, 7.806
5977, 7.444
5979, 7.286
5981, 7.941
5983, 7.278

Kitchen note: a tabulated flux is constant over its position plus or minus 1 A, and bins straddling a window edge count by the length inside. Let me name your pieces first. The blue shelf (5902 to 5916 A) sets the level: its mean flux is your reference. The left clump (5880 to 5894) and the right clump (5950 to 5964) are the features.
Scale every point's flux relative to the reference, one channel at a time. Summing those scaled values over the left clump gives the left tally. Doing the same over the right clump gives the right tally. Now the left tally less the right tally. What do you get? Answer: -0.8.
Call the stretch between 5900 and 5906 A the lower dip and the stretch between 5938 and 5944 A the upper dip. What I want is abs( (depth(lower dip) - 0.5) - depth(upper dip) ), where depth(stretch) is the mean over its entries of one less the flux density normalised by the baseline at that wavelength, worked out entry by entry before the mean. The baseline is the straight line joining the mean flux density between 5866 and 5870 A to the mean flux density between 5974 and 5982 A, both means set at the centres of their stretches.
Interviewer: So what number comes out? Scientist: 0.47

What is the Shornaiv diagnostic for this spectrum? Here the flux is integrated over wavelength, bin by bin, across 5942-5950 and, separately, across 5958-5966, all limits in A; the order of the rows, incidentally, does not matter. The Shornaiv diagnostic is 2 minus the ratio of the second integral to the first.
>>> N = 0.99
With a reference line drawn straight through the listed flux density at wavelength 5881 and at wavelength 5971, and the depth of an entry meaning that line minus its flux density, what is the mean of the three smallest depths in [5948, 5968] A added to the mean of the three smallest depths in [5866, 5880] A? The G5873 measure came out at -1.67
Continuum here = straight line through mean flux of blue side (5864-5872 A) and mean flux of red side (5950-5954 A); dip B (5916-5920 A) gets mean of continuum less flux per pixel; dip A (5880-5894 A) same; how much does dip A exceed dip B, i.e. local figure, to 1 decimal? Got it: 1.0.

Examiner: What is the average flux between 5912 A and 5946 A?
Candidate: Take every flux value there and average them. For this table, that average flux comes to 7.13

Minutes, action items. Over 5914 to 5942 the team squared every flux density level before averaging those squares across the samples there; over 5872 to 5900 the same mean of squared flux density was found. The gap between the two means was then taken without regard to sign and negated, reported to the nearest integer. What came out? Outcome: -10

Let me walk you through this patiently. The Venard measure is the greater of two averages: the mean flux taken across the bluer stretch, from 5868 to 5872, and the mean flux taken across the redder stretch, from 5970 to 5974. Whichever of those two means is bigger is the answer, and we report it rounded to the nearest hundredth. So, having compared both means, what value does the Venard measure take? 7.38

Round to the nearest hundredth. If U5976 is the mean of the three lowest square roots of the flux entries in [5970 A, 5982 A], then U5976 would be 2.69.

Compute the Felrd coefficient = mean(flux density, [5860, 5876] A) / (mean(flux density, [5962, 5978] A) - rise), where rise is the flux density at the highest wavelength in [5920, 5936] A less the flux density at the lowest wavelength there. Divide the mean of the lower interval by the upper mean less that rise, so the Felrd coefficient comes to 0.88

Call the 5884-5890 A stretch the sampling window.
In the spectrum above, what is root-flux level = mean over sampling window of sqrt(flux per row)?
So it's 2.43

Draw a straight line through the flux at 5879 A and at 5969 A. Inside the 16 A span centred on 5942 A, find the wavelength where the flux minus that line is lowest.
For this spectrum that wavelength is 5943 A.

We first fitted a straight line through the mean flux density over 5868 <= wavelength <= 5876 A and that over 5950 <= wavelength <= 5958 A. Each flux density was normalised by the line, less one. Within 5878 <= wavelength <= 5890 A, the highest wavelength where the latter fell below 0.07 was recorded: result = 5889 A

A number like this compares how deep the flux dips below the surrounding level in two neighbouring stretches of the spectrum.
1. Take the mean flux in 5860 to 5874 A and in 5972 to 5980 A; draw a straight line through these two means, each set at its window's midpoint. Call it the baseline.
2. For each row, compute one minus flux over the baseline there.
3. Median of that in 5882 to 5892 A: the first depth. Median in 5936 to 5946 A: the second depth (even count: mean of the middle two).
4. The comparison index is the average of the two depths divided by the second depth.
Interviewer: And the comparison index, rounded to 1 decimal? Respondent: 1.6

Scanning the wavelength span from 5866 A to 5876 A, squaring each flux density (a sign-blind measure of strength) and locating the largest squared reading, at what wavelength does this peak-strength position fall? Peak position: 5875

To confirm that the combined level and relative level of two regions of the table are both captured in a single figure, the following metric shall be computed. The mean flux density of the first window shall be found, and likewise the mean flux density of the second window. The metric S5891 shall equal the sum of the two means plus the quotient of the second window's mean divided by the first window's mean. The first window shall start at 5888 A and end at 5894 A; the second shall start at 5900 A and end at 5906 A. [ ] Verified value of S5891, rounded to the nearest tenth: 13.7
